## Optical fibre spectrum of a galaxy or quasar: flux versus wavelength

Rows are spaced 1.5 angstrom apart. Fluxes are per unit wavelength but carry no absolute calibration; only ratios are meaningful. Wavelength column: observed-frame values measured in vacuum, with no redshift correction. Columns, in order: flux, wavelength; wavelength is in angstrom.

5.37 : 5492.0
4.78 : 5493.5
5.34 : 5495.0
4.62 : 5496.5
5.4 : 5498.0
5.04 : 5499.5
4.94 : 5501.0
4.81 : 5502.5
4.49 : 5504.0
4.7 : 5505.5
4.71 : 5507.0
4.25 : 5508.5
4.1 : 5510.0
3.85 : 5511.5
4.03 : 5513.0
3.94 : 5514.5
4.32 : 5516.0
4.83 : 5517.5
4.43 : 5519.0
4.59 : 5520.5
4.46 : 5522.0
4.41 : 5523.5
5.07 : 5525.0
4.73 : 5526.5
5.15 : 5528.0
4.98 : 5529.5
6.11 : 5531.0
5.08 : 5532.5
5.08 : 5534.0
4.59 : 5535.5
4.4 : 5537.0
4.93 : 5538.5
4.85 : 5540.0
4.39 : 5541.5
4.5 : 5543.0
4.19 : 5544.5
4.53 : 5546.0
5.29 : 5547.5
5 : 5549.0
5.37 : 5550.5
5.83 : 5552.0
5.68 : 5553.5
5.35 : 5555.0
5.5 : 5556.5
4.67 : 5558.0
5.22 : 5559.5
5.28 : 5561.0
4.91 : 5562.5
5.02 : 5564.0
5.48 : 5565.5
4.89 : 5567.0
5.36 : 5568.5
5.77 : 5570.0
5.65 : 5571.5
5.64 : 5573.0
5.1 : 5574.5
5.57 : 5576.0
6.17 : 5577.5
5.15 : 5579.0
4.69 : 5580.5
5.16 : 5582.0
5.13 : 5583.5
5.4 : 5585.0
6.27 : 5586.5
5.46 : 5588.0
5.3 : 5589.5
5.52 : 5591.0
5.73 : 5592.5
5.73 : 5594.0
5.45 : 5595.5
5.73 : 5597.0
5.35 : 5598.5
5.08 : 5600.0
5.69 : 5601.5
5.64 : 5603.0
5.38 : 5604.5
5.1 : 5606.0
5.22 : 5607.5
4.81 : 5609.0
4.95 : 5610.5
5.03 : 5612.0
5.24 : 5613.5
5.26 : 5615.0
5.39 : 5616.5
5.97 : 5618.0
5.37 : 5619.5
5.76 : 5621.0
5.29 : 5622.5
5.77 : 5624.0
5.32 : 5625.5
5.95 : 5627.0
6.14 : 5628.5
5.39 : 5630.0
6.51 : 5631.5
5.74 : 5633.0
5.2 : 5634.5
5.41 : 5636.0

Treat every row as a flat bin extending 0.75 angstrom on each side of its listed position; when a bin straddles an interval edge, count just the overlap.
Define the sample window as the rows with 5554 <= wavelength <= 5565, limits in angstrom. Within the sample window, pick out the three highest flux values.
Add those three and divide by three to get 5.4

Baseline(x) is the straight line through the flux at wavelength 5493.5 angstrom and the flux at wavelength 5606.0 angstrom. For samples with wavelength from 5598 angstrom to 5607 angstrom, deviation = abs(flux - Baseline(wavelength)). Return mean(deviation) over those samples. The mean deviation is 0.28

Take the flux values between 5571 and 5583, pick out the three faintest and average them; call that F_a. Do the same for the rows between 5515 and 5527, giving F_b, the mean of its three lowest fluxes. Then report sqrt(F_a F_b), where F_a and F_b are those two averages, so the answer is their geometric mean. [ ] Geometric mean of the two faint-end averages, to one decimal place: 4.7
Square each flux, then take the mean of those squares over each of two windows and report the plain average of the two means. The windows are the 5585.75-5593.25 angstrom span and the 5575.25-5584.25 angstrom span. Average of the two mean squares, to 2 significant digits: 30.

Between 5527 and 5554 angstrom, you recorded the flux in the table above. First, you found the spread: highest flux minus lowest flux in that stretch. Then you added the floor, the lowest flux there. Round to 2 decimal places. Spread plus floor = 6.11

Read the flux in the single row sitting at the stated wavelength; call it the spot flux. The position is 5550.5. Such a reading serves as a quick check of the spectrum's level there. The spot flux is 5.37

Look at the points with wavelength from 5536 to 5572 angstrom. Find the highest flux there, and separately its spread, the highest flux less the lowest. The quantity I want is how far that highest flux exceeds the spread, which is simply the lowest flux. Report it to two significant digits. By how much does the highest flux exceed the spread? 4.2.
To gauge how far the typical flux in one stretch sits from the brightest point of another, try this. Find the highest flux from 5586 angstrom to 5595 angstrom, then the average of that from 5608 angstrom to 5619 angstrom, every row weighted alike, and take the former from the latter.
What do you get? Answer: -1.03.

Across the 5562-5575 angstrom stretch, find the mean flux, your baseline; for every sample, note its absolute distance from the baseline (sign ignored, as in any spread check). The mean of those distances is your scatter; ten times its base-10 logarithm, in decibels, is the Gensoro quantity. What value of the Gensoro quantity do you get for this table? -5.3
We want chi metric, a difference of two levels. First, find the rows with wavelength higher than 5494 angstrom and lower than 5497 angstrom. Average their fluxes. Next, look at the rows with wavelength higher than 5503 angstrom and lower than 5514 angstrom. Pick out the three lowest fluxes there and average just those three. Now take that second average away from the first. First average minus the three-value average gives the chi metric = 1.0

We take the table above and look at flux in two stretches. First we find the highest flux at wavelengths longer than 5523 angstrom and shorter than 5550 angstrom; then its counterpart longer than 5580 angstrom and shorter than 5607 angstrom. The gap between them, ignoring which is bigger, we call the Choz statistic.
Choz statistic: 0.16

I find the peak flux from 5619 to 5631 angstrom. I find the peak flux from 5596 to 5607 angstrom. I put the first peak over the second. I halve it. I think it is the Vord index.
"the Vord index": 0.536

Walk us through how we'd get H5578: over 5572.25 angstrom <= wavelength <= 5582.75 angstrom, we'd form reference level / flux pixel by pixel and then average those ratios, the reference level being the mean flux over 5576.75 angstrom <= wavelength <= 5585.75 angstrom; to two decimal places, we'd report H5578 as 0.99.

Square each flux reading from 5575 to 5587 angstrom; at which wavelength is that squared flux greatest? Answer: 5586.5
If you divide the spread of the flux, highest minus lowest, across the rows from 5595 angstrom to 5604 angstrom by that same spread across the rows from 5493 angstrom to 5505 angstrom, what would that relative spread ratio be 0.71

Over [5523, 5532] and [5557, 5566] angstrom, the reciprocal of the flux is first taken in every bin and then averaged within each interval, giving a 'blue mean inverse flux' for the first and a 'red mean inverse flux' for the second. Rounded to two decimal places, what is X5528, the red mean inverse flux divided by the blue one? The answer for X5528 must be 0.99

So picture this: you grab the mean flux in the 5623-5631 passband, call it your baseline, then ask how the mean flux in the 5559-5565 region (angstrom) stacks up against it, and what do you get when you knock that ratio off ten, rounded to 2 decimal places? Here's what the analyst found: 9.11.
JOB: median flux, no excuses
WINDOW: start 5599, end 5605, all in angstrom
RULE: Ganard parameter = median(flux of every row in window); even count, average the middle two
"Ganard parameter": 5.51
